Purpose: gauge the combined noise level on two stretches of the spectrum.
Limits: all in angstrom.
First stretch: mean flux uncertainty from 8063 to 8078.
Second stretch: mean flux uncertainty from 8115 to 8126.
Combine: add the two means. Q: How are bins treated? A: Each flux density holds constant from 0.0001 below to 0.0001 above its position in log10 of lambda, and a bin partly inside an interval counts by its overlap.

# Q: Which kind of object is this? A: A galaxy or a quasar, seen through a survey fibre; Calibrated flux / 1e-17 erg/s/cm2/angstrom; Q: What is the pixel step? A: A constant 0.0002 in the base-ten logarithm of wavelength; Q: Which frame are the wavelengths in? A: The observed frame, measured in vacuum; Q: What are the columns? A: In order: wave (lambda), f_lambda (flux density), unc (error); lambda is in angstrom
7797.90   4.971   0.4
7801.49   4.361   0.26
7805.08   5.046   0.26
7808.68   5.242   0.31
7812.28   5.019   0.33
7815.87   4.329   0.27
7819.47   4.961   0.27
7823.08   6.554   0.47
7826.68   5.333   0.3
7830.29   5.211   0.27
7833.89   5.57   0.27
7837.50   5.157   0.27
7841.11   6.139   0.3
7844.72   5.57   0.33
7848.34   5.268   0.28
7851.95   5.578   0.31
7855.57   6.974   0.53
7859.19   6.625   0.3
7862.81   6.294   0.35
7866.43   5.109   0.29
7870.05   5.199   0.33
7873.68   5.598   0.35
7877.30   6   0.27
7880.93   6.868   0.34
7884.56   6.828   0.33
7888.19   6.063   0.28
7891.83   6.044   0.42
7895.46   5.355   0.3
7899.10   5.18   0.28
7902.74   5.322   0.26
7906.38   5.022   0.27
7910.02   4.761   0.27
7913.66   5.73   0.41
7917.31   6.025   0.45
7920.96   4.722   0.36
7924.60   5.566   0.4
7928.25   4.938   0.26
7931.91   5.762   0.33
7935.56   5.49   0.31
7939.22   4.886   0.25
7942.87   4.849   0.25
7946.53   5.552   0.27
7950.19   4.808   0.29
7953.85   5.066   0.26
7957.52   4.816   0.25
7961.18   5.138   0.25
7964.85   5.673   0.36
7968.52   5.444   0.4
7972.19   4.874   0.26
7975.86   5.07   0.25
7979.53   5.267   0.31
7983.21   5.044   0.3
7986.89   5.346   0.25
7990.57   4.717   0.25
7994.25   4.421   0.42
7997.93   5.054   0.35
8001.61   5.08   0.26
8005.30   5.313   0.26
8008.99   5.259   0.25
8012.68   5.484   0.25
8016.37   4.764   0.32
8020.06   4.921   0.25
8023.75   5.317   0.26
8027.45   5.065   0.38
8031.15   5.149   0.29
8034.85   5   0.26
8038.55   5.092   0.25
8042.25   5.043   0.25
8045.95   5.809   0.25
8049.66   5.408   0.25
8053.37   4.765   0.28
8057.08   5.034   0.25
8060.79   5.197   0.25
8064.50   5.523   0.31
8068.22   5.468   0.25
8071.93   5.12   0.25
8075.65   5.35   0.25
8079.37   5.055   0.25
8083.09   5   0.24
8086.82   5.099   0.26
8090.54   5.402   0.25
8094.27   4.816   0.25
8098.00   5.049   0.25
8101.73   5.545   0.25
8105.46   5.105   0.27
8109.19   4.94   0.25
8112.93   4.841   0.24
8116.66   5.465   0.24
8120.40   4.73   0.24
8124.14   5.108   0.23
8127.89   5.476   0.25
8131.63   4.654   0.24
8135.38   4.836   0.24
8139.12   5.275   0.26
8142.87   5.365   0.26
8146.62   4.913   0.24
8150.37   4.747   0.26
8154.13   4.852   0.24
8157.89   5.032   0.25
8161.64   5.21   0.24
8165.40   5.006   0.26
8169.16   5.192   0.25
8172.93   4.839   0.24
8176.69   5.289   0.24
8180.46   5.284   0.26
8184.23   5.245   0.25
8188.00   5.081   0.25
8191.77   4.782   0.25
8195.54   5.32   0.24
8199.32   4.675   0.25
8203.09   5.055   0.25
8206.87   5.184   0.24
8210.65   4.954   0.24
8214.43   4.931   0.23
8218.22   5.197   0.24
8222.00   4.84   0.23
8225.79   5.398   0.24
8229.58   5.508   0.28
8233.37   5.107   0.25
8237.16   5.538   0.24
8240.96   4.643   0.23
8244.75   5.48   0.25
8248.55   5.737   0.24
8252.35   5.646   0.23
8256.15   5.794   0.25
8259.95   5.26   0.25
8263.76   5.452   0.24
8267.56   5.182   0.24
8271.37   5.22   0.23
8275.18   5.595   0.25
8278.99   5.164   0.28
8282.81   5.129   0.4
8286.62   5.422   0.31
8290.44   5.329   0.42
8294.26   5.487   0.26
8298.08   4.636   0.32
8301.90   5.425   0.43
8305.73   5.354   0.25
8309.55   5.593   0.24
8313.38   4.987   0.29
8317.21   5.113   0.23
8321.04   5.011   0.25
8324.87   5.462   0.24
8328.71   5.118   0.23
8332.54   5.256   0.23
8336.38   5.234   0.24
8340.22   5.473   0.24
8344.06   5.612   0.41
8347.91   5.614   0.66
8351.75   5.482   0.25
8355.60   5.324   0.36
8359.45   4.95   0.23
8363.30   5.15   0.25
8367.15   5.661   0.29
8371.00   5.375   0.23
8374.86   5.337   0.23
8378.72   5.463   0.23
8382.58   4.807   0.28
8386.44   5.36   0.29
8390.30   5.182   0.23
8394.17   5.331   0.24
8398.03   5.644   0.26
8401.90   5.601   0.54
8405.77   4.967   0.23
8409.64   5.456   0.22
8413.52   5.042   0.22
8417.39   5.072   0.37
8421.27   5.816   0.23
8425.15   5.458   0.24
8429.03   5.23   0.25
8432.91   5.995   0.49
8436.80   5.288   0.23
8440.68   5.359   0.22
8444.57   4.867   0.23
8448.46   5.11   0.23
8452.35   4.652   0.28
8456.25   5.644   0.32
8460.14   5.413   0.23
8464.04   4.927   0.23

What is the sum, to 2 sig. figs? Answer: 0.50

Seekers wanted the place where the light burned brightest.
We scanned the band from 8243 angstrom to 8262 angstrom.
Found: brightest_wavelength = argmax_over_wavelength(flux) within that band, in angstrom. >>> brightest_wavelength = 8256.15 angstrom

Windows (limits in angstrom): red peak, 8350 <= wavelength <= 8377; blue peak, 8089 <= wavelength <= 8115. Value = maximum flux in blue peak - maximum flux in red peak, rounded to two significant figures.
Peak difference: -0.12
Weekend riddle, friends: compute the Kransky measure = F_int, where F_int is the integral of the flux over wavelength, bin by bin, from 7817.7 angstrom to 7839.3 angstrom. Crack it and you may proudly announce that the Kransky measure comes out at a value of 118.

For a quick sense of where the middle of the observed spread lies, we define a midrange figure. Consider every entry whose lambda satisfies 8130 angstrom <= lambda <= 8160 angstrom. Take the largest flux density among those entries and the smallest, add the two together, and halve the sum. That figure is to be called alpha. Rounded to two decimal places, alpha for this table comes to 5.01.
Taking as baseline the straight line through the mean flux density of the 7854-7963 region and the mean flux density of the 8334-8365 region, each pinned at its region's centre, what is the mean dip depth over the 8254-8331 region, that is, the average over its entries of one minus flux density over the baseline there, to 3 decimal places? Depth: 0.017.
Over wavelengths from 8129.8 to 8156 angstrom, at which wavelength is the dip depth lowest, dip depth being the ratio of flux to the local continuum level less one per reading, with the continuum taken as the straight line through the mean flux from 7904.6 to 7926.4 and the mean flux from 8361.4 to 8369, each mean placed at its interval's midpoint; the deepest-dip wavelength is 8131.63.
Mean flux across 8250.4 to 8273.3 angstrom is 5.43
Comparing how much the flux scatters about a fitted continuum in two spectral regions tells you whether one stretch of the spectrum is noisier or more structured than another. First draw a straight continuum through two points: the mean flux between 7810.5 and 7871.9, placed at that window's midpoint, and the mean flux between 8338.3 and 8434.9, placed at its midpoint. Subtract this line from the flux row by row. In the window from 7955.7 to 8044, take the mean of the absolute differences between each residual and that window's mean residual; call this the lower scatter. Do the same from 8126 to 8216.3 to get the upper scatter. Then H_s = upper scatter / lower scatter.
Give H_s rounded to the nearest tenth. 1.0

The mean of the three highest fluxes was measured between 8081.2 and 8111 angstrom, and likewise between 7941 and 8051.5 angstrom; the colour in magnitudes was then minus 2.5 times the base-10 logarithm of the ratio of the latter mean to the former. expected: -0.06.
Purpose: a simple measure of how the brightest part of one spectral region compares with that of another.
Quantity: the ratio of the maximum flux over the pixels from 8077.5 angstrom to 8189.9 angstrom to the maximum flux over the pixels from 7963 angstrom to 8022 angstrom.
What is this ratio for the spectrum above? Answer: 0.977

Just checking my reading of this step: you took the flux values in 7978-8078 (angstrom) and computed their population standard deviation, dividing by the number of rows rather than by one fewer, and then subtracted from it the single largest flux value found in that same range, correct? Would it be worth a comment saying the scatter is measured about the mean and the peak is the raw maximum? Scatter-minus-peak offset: -5.53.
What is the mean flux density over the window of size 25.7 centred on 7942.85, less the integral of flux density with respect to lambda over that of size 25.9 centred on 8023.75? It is -127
